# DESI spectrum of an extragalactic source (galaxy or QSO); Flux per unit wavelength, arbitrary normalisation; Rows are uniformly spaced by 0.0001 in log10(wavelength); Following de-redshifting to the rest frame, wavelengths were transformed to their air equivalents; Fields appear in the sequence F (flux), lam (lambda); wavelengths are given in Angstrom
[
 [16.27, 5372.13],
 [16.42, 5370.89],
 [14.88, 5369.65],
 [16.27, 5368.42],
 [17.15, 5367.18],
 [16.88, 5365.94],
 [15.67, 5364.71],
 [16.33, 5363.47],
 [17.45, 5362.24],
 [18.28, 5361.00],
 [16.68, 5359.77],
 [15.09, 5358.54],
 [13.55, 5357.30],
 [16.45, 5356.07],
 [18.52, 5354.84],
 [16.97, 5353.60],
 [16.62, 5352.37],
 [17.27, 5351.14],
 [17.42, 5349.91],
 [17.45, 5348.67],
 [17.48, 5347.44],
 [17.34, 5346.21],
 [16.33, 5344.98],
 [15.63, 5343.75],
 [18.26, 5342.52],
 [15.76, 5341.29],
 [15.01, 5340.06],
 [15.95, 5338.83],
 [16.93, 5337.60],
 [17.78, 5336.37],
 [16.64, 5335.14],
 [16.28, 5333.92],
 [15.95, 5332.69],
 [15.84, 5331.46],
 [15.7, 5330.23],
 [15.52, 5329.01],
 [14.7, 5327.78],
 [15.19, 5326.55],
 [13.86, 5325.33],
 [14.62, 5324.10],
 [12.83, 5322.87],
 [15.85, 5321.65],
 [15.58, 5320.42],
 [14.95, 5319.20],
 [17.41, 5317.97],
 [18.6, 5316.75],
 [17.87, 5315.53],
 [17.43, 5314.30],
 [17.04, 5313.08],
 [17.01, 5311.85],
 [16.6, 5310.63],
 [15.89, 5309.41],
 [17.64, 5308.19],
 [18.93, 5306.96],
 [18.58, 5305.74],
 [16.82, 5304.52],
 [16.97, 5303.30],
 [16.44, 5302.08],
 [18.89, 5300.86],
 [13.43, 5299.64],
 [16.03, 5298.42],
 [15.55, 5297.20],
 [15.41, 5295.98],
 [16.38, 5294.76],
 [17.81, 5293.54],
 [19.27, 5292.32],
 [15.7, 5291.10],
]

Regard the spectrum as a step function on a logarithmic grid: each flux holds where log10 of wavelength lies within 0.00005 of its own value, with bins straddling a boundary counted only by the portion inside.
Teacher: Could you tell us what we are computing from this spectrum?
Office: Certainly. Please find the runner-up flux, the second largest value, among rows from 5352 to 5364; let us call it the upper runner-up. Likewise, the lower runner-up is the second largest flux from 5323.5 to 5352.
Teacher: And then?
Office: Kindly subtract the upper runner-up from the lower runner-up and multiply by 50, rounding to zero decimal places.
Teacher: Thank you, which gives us -25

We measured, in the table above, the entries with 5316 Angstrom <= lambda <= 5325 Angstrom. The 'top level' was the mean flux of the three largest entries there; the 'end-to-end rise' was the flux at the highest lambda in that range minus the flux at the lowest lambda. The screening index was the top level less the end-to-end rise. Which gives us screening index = 21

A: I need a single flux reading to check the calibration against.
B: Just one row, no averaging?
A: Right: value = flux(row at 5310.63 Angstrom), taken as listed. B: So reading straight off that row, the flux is 16.6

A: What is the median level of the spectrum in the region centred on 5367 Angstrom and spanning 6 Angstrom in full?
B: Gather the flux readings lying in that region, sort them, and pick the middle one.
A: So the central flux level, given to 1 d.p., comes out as 16.3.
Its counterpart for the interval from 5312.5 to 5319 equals 17.4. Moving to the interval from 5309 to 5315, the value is 17.0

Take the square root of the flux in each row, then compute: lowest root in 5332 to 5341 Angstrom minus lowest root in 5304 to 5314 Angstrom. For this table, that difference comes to -0.11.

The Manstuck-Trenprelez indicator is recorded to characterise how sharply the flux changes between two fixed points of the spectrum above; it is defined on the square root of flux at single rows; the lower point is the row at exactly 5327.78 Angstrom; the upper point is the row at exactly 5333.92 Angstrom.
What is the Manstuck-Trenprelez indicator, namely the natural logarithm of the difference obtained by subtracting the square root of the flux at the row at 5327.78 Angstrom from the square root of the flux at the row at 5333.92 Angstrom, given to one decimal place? -1.6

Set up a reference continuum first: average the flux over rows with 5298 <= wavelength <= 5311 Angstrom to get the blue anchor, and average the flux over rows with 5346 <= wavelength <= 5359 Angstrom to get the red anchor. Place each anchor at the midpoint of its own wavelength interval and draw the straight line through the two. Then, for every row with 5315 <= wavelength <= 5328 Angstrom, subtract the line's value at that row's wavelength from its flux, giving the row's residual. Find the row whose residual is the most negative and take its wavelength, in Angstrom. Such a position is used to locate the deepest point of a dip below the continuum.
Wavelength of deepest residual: 5322.87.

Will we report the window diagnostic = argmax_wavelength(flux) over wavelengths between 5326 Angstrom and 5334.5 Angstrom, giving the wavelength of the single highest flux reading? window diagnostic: 5333.92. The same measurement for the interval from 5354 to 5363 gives 5354.84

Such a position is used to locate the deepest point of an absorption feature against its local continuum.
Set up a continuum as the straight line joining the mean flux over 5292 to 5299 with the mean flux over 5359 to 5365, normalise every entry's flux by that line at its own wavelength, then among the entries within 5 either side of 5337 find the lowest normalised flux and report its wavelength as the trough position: 5340.06 Angstrom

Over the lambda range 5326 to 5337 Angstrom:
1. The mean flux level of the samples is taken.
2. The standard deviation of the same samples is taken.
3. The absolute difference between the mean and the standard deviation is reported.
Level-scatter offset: 15.1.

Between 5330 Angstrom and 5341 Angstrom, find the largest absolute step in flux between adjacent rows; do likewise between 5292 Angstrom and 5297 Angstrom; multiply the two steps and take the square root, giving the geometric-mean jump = 1.3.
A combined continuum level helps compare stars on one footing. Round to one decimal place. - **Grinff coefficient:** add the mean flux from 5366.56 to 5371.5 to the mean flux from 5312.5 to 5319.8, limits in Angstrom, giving 33.4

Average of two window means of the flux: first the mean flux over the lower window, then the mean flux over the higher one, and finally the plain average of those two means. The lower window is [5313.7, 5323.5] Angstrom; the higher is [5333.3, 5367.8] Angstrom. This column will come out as 16.50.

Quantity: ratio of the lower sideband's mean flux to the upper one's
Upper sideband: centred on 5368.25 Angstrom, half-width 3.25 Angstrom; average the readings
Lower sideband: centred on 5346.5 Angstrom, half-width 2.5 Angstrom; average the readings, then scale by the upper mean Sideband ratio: 1.05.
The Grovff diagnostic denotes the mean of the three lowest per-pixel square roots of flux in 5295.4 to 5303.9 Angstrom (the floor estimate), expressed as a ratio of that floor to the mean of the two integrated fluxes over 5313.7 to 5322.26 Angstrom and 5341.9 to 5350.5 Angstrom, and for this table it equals 0.0264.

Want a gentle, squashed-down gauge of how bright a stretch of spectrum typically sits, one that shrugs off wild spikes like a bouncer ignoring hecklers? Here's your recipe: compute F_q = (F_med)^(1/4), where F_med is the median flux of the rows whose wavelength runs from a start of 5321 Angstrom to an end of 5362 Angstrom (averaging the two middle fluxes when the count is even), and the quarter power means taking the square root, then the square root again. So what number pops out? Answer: 2.01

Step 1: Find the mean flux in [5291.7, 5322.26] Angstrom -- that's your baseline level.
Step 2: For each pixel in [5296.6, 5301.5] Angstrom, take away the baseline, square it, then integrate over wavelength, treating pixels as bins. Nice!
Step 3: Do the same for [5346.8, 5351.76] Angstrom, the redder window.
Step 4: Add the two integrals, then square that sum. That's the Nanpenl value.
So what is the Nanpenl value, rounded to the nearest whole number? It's 573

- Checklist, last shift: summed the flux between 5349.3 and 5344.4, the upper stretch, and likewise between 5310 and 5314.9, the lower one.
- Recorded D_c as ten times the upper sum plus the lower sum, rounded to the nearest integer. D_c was 754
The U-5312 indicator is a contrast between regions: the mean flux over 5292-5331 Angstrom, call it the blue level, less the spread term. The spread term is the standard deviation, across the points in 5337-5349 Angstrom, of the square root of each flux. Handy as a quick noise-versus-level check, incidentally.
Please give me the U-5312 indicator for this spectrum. 16.3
